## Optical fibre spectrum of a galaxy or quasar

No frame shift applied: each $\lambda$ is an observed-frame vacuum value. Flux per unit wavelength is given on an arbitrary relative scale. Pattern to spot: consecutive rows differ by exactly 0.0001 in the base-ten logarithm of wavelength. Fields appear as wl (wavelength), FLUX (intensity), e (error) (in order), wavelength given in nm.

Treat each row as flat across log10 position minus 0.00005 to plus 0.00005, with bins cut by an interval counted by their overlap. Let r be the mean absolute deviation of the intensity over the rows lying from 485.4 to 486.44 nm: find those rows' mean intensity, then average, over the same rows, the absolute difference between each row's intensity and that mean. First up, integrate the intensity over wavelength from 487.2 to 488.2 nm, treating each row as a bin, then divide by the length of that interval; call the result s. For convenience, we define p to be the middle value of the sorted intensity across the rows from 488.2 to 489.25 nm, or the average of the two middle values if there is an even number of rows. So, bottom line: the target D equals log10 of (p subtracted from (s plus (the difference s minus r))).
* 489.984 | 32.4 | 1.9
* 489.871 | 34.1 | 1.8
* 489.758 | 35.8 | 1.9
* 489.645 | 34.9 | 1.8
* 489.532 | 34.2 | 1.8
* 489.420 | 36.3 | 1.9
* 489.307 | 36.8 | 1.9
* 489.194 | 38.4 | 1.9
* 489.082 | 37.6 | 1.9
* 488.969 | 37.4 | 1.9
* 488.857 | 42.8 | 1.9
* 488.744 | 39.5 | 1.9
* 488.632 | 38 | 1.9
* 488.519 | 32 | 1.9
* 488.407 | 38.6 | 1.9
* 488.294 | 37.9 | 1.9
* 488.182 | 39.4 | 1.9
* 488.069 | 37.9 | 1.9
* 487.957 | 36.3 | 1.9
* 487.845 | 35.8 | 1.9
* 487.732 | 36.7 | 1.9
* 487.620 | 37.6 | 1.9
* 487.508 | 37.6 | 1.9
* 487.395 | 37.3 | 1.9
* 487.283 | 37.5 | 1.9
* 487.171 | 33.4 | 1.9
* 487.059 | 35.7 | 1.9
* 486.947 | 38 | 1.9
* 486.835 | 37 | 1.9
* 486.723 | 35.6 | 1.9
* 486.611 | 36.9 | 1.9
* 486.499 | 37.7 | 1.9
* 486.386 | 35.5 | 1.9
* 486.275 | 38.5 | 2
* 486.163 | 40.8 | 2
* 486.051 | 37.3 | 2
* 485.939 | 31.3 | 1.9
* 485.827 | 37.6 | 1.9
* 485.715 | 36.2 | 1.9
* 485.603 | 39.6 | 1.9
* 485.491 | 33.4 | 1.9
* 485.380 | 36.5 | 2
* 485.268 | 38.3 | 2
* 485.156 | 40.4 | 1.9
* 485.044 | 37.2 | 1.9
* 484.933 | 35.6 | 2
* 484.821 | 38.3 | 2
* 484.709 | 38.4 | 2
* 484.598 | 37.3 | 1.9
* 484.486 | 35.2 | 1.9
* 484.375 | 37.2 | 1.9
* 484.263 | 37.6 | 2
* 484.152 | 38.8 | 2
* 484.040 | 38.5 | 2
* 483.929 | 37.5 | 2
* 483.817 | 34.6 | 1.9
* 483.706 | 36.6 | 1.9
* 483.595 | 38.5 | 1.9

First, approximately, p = 38.0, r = 2.3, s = 37.1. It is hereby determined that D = 1.53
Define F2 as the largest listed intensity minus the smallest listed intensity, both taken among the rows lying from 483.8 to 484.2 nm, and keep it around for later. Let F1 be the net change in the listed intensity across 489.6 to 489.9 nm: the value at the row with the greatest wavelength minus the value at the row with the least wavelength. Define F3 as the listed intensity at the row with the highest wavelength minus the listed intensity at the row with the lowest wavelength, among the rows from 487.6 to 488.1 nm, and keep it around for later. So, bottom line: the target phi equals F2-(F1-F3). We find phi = 5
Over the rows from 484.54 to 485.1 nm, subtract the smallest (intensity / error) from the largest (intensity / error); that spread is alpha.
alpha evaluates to 1.8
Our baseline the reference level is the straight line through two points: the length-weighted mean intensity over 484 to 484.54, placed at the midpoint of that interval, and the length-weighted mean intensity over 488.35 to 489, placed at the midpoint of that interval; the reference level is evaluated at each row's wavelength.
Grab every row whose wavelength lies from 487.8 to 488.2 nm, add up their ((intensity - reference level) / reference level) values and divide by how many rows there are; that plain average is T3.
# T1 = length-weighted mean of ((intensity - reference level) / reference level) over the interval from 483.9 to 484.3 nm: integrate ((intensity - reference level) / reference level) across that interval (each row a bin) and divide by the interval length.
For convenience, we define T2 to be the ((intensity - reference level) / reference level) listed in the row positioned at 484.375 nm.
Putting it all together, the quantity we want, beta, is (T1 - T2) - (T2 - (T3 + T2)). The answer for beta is 0.010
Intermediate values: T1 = 0.02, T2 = -0.007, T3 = -0.017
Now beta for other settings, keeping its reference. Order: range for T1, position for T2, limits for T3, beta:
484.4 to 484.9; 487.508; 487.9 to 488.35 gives -0.003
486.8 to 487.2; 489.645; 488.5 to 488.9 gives 0.042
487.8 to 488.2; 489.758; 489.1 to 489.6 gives -0.003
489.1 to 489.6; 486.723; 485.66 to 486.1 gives -0.041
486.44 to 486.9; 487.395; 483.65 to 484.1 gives -0.026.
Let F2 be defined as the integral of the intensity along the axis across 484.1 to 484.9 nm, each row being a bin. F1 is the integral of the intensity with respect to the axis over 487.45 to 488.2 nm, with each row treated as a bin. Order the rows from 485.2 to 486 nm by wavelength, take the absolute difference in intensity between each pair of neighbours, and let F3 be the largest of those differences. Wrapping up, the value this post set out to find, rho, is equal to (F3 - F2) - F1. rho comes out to -52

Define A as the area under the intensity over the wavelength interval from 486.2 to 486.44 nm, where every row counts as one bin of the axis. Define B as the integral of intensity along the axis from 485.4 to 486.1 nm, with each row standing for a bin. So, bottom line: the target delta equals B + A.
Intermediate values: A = 9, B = 25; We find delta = 34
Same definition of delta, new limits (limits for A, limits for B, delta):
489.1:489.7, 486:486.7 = 48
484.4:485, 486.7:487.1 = 37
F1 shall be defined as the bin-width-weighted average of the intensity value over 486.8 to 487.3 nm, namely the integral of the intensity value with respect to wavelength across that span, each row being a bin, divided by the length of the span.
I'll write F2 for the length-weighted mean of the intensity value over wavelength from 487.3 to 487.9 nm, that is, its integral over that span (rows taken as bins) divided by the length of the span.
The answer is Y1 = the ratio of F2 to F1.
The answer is 1.02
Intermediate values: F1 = 36.2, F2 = 37.0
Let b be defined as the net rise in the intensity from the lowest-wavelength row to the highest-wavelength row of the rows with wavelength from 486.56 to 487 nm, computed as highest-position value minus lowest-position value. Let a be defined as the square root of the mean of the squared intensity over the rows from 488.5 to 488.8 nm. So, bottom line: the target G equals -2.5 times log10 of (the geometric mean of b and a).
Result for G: -2.0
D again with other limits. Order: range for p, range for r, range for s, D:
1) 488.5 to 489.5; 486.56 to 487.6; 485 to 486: 1.54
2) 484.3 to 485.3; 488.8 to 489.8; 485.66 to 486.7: 1.54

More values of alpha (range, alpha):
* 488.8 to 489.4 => 3.2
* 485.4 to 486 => 4.4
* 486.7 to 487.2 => 2.4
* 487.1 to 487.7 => 2.2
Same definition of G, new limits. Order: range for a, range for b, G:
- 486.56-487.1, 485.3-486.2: -2.7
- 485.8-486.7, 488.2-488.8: -2.2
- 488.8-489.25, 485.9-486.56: -3.0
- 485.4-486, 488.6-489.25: -1.4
